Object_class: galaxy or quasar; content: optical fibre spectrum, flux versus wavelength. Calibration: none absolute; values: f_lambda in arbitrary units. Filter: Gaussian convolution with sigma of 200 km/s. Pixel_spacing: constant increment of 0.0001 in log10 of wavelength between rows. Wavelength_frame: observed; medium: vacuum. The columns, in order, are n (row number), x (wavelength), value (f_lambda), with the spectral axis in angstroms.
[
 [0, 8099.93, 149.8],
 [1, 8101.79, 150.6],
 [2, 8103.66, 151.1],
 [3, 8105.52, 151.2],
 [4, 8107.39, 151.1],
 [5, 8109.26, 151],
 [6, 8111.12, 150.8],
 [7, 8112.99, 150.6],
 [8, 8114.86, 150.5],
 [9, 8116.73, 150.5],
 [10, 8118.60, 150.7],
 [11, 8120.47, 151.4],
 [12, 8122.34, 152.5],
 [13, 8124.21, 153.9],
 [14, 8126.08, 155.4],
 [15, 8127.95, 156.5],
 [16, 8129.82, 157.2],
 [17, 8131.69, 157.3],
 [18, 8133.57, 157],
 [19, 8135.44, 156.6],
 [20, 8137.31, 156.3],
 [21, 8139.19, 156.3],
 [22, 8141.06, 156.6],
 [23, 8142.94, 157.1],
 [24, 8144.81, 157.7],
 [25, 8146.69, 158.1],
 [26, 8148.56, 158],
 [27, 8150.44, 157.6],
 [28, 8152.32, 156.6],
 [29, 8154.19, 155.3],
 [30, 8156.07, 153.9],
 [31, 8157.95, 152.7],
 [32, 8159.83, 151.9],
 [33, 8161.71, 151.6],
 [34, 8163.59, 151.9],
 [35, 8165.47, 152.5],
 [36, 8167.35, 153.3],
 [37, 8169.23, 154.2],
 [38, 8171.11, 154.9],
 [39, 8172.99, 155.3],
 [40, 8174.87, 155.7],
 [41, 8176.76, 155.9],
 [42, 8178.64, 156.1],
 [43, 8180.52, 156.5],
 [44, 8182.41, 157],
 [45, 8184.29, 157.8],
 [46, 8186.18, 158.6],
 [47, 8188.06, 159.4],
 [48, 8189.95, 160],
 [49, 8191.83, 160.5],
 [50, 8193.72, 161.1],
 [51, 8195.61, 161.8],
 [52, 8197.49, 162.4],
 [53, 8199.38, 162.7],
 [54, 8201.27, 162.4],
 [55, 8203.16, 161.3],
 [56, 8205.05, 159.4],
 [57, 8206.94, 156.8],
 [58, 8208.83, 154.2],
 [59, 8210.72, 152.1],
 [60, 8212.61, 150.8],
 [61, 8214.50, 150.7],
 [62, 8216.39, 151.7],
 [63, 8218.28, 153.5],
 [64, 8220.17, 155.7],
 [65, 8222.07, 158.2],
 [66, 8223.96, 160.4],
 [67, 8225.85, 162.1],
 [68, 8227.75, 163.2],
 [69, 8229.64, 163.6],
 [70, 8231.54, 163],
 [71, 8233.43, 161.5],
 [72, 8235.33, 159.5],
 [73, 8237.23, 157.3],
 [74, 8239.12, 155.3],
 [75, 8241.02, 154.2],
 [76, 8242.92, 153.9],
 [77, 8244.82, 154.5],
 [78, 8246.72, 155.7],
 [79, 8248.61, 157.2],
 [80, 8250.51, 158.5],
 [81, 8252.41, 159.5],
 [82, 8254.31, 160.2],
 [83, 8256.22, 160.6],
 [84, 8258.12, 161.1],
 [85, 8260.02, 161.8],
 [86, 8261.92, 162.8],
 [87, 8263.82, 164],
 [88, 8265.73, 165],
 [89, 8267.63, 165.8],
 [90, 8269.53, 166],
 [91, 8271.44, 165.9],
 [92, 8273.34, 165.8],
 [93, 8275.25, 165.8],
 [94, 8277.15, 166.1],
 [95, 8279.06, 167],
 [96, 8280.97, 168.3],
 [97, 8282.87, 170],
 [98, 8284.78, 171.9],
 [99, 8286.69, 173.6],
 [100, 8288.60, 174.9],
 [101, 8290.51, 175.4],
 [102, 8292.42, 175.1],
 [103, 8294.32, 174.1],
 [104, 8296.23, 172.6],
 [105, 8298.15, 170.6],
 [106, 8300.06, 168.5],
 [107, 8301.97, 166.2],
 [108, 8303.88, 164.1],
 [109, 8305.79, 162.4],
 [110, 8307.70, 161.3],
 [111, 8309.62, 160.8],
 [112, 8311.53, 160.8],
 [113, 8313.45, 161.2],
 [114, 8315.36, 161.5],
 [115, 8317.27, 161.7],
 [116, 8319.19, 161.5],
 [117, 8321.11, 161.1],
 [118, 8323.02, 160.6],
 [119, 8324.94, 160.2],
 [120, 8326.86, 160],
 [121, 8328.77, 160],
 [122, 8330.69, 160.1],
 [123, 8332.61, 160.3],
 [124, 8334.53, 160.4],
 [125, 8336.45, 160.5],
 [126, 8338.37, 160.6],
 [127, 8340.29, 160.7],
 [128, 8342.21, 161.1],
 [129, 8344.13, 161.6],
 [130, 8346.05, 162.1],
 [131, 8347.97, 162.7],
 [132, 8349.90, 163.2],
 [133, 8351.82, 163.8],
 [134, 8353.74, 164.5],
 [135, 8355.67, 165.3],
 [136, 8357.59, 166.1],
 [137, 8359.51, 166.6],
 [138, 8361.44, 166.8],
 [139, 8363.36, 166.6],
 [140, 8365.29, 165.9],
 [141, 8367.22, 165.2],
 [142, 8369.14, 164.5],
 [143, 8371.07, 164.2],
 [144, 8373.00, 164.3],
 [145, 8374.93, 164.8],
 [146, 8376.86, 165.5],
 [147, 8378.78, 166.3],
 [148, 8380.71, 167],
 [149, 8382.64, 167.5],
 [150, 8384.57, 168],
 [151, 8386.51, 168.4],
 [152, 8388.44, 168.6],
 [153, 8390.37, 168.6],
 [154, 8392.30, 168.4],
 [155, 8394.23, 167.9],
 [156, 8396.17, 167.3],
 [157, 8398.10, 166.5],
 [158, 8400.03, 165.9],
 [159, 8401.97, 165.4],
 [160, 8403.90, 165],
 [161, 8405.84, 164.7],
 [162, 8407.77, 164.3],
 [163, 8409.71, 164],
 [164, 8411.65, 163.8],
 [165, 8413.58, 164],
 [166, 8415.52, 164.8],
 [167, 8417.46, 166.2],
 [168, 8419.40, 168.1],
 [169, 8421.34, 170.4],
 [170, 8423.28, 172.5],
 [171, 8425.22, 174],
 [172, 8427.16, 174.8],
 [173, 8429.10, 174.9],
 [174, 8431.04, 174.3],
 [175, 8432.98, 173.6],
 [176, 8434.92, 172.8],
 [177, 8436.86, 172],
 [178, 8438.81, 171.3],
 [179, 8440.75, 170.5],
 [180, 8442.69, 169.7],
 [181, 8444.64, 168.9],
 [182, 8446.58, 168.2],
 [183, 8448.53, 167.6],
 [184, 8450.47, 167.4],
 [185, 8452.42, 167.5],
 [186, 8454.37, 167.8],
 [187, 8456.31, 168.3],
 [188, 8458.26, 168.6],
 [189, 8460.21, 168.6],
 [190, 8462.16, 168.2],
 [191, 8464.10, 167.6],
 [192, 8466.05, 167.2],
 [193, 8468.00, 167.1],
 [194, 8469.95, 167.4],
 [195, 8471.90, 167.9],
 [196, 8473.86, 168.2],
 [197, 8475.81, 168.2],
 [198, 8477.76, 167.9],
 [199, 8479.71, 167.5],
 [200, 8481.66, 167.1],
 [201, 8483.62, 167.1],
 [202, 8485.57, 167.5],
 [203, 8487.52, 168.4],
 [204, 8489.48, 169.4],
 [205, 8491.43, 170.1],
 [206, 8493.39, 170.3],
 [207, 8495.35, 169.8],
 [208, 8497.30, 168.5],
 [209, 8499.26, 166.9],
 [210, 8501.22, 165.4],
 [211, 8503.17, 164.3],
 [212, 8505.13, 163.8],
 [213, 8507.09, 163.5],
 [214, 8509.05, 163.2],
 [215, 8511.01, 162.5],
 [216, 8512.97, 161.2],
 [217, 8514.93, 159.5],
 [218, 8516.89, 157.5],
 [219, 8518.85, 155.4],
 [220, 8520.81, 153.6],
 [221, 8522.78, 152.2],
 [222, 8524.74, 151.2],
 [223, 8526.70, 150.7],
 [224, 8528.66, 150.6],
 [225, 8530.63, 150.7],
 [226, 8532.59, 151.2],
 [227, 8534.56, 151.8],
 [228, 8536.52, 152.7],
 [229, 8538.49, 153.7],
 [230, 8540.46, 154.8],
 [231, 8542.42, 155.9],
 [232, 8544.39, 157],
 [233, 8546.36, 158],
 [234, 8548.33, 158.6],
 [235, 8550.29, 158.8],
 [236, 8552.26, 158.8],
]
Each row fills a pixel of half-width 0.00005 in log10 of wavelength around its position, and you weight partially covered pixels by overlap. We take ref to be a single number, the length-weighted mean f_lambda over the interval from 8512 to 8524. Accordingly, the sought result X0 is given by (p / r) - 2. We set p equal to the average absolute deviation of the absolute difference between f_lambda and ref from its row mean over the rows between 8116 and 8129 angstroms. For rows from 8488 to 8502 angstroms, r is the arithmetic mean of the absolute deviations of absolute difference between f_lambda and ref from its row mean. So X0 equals -0.7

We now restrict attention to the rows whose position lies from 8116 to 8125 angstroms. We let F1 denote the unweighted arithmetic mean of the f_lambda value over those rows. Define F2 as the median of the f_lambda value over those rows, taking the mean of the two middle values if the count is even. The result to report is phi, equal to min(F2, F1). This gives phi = 151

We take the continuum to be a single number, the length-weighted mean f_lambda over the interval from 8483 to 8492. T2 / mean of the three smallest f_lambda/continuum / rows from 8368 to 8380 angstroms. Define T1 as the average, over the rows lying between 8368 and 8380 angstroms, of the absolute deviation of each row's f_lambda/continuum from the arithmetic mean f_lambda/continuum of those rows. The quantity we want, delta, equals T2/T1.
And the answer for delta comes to 255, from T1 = 0.004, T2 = 0.975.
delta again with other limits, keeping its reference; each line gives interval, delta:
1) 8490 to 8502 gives 107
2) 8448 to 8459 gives 431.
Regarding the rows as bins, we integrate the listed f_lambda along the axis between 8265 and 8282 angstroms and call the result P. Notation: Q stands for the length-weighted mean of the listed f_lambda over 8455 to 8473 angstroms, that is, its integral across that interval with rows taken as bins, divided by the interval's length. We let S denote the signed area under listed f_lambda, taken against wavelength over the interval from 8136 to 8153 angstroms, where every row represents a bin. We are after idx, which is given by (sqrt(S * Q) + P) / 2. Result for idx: 1748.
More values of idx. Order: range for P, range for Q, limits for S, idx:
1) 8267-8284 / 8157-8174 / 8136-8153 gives 1738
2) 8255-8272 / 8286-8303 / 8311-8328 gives 1733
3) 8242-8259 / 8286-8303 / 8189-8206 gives 1686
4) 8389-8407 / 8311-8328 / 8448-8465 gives 1840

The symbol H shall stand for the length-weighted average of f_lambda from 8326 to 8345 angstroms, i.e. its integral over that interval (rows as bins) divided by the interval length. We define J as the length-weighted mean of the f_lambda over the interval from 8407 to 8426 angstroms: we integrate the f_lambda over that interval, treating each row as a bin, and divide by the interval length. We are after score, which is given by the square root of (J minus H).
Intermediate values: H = 161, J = 167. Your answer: 2.6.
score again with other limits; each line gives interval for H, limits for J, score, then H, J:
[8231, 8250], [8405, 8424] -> 3.0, 157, 166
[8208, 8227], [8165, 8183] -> 0.3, 155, 155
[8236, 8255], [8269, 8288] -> 3.4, 157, 168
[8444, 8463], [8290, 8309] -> 0.8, 168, 169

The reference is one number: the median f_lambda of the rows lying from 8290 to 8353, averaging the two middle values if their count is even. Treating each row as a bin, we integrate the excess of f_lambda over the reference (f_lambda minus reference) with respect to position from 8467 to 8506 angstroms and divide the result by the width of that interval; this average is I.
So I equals 6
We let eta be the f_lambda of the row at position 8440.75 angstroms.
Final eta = 170.5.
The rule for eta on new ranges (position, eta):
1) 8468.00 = 167.1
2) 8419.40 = 168.1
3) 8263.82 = 164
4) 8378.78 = 166.3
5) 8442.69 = 169.7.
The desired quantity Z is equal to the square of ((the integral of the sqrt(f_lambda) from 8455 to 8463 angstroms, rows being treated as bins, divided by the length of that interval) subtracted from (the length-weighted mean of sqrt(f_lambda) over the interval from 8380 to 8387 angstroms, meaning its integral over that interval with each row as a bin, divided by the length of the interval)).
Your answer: 0.00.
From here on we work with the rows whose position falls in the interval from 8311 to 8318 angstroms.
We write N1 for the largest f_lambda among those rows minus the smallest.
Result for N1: 0.9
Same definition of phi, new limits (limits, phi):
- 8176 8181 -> 156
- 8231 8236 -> 161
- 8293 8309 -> 167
